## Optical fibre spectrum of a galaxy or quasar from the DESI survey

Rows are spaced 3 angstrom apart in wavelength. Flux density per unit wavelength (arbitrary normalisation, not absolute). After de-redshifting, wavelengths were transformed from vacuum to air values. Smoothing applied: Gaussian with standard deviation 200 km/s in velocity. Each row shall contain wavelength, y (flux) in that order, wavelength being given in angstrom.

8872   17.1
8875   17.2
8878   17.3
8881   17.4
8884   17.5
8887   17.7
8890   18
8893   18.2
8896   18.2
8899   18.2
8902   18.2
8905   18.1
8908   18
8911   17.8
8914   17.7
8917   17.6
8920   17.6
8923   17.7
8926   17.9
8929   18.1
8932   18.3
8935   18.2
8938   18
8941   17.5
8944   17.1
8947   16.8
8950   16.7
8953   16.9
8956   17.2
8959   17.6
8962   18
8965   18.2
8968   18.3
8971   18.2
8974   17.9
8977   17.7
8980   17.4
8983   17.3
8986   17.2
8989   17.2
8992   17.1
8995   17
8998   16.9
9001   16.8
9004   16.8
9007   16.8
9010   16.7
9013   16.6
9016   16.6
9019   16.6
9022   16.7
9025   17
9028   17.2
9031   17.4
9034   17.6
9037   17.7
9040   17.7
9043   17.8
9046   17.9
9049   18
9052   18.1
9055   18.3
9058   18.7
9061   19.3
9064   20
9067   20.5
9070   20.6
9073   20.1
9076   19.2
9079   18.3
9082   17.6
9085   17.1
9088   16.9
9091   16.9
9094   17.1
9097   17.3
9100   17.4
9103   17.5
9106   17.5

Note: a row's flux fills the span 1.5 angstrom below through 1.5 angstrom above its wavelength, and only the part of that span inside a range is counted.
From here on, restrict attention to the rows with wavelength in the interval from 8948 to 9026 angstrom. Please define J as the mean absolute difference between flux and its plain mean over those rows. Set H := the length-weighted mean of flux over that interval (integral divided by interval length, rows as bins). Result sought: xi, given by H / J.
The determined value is 39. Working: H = 17.2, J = 0.44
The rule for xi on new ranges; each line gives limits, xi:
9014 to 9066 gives 27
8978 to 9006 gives 95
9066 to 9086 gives 16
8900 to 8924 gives 91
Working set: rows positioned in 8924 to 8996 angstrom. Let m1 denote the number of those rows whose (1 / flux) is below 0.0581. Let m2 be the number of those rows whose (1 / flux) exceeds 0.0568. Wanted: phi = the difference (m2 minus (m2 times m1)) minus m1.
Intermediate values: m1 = 15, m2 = 13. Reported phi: -197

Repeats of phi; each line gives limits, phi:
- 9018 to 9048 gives -36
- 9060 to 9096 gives -43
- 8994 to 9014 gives 7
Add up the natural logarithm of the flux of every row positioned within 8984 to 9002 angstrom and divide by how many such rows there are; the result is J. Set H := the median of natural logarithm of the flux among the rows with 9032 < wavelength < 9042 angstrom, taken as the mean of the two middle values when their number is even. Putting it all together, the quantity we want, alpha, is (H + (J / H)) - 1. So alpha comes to 2.86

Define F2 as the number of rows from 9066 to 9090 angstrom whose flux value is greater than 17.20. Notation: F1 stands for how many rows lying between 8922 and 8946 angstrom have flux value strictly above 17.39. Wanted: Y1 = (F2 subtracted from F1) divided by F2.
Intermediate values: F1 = 7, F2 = 6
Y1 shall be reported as 0.2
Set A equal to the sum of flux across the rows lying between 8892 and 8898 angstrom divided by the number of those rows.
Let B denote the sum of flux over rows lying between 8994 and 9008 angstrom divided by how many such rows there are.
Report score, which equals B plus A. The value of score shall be 35.1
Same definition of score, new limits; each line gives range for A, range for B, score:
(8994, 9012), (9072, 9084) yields 35.6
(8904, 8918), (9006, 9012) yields 34.6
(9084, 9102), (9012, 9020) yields 33.7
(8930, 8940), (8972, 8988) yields 35.7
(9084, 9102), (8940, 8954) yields 34.1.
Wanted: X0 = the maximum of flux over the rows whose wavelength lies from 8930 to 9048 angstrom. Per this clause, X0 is 18.3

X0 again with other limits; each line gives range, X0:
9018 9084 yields 20.6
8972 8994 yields 17.9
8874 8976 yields 18.3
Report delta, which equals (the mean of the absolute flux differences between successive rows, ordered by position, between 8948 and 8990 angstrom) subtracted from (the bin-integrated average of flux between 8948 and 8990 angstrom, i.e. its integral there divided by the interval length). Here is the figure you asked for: 17.3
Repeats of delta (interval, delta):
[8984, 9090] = 17.5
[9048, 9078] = 18.8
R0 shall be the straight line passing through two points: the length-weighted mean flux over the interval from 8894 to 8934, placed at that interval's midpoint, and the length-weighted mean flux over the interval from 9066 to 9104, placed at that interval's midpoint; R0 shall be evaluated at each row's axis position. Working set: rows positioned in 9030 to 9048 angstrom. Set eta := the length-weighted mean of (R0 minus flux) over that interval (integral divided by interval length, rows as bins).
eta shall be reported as 0.4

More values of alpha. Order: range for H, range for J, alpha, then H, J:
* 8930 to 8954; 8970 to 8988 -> 2.86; 2.85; 2.87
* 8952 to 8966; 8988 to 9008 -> 2.85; 2.87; 2.83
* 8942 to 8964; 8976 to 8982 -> 2.85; 2.84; 2.87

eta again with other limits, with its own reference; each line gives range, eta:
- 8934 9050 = 0.7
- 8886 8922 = 0.0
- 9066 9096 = -0.2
